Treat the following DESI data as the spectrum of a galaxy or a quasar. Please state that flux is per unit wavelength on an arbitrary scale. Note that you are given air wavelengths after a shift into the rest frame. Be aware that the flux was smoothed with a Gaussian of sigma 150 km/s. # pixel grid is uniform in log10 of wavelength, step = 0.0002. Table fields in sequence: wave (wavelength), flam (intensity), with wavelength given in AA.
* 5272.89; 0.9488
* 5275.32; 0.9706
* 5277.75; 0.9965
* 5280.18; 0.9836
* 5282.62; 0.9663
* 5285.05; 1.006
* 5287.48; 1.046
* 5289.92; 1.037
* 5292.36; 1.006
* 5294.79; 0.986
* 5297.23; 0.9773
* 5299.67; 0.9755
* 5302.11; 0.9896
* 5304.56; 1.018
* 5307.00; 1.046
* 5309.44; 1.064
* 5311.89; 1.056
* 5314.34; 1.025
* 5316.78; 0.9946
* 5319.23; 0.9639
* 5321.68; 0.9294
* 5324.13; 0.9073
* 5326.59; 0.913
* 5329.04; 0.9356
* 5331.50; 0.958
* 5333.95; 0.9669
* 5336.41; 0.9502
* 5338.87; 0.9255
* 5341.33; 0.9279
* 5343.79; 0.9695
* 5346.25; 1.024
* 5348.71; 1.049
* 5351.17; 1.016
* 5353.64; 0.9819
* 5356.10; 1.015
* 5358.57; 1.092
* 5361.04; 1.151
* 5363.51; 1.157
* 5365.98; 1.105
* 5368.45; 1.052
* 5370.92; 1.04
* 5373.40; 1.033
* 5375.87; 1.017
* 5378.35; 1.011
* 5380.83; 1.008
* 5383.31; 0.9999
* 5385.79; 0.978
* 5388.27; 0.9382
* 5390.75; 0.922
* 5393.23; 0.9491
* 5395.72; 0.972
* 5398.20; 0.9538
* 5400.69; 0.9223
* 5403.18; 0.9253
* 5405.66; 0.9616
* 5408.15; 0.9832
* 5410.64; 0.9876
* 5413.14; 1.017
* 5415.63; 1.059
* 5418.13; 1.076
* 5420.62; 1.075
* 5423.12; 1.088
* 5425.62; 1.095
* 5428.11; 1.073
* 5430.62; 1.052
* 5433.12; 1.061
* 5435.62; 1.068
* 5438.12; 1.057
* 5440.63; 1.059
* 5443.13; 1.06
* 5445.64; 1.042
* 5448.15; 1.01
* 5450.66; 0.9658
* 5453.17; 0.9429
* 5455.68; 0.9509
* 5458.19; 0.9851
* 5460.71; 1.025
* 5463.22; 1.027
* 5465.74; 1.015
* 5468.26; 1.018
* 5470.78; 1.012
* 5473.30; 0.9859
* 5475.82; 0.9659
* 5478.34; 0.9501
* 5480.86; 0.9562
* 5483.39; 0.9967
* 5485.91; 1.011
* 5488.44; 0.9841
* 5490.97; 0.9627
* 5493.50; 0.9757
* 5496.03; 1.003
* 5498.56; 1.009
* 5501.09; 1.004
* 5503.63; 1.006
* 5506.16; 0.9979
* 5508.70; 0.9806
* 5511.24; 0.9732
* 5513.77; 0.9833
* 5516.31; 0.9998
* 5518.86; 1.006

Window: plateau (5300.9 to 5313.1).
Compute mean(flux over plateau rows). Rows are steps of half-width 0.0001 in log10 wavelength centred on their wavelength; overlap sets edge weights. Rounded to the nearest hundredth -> 1.03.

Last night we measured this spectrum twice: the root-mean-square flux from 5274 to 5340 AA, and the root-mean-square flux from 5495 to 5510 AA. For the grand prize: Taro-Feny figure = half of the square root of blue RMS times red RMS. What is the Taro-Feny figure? 0.496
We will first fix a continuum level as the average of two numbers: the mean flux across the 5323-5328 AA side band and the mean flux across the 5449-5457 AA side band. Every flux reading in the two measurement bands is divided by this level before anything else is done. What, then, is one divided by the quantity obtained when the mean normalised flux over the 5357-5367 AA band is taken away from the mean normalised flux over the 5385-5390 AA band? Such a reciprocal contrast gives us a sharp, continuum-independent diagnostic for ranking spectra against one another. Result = -6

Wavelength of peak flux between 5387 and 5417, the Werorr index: 5415.63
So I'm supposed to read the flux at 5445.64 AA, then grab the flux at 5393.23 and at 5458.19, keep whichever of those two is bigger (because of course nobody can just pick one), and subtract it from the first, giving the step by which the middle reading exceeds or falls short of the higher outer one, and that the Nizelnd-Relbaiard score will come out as 0.06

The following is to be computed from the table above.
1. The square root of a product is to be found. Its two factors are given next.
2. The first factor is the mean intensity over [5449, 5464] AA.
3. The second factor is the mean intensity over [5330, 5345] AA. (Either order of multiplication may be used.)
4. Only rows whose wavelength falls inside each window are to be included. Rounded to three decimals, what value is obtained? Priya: 0.966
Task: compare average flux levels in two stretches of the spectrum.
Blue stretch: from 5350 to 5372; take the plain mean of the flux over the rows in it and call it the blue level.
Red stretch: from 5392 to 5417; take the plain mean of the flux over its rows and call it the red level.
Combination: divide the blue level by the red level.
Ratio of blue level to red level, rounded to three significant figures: 1.10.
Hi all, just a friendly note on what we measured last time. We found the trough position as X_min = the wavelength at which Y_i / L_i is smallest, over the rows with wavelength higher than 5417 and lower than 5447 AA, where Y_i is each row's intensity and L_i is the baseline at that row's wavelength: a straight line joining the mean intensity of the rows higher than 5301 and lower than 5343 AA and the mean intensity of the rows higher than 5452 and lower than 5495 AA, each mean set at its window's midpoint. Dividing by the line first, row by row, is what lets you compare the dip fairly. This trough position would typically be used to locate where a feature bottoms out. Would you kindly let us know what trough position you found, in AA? 5445.64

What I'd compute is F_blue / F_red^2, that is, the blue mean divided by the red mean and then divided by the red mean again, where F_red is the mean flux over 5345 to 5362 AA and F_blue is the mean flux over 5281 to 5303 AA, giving 0.91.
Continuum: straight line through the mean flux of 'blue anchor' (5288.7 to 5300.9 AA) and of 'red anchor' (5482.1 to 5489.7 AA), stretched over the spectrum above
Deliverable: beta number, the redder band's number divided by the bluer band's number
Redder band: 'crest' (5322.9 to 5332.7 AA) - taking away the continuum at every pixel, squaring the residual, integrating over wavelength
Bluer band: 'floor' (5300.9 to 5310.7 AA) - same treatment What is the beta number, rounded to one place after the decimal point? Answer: 2.7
